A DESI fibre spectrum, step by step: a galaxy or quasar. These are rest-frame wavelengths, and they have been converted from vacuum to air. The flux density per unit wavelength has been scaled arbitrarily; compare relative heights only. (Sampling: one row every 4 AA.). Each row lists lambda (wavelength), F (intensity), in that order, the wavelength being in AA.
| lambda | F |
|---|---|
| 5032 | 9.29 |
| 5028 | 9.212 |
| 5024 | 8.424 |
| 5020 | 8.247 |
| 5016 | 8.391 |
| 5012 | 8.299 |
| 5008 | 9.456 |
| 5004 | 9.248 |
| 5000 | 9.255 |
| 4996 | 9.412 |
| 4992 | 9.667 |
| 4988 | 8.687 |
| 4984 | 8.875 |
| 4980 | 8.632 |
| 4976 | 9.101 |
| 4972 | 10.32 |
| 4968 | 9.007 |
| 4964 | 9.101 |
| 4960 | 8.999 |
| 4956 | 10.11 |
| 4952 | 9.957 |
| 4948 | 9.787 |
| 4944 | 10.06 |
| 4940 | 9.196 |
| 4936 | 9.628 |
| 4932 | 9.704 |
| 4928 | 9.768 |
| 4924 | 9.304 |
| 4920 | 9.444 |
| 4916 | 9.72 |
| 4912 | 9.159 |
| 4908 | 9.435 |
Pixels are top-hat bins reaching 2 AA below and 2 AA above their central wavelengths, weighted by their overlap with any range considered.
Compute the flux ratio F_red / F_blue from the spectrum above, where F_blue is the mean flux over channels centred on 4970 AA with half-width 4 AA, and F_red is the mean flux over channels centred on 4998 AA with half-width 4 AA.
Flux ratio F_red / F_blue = 0.97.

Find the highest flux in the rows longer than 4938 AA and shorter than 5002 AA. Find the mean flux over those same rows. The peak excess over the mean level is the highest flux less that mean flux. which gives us 0.93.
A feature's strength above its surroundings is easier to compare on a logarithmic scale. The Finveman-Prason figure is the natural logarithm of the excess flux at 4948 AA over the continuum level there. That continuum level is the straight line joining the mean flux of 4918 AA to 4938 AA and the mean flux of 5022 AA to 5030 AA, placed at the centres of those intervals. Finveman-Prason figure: -1.0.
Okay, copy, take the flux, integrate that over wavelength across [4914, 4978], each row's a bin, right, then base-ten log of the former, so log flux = 2.8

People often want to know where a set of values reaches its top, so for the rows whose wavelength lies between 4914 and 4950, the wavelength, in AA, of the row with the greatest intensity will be 4944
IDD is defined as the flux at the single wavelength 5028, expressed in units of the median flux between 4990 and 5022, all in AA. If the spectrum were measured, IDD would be 1.00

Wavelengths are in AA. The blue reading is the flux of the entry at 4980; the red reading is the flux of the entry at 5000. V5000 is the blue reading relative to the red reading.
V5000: 0.93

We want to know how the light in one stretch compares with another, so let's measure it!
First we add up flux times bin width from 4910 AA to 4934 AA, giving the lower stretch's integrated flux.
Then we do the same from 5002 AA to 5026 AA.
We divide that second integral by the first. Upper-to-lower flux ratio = 0.912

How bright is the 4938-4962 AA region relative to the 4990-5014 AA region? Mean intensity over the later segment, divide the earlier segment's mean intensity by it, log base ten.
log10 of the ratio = 0.021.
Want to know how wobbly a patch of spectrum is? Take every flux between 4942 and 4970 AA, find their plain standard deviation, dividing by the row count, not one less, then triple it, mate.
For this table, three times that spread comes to 1.4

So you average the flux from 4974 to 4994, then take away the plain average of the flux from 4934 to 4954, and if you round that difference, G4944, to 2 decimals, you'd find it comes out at -0.73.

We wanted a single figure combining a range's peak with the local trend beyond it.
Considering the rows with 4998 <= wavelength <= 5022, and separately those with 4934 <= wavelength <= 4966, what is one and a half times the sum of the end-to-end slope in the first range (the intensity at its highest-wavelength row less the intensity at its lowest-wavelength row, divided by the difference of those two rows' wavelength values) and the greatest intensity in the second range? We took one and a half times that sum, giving 15.09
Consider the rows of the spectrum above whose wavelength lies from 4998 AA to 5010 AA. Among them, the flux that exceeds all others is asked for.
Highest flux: 9.456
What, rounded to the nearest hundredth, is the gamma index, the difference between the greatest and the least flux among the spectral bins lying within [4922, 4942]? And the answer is 0.57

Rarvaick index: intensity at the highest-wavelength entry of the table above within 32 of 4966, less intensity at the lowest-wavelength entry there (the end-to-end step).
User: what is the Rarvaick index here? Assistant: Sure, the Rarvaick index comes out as -0.2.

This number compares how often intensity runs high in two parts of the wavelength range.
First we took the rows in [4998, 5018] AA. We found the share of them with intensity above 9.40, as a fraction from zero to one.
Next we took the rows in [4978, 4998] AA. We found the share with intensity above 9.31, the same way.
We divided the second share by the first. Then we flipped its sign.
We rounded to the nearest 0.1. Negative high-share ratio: -2.0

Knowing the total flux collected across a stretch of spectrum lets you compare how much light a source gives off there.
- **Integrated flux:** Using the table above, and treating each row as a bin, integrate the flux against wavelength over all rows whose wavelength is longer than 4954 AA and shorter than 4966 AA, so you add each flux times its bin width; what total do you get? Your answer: 113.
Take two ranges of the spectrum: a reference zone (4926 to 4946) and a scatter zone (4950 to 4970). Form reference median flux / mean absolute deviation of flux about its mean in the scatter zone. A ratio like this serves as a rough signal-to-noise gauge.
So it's 20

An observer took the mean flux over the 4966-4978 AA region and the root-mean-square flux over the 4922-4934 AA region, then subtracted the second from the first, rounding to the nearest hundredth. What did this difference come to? -0.12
